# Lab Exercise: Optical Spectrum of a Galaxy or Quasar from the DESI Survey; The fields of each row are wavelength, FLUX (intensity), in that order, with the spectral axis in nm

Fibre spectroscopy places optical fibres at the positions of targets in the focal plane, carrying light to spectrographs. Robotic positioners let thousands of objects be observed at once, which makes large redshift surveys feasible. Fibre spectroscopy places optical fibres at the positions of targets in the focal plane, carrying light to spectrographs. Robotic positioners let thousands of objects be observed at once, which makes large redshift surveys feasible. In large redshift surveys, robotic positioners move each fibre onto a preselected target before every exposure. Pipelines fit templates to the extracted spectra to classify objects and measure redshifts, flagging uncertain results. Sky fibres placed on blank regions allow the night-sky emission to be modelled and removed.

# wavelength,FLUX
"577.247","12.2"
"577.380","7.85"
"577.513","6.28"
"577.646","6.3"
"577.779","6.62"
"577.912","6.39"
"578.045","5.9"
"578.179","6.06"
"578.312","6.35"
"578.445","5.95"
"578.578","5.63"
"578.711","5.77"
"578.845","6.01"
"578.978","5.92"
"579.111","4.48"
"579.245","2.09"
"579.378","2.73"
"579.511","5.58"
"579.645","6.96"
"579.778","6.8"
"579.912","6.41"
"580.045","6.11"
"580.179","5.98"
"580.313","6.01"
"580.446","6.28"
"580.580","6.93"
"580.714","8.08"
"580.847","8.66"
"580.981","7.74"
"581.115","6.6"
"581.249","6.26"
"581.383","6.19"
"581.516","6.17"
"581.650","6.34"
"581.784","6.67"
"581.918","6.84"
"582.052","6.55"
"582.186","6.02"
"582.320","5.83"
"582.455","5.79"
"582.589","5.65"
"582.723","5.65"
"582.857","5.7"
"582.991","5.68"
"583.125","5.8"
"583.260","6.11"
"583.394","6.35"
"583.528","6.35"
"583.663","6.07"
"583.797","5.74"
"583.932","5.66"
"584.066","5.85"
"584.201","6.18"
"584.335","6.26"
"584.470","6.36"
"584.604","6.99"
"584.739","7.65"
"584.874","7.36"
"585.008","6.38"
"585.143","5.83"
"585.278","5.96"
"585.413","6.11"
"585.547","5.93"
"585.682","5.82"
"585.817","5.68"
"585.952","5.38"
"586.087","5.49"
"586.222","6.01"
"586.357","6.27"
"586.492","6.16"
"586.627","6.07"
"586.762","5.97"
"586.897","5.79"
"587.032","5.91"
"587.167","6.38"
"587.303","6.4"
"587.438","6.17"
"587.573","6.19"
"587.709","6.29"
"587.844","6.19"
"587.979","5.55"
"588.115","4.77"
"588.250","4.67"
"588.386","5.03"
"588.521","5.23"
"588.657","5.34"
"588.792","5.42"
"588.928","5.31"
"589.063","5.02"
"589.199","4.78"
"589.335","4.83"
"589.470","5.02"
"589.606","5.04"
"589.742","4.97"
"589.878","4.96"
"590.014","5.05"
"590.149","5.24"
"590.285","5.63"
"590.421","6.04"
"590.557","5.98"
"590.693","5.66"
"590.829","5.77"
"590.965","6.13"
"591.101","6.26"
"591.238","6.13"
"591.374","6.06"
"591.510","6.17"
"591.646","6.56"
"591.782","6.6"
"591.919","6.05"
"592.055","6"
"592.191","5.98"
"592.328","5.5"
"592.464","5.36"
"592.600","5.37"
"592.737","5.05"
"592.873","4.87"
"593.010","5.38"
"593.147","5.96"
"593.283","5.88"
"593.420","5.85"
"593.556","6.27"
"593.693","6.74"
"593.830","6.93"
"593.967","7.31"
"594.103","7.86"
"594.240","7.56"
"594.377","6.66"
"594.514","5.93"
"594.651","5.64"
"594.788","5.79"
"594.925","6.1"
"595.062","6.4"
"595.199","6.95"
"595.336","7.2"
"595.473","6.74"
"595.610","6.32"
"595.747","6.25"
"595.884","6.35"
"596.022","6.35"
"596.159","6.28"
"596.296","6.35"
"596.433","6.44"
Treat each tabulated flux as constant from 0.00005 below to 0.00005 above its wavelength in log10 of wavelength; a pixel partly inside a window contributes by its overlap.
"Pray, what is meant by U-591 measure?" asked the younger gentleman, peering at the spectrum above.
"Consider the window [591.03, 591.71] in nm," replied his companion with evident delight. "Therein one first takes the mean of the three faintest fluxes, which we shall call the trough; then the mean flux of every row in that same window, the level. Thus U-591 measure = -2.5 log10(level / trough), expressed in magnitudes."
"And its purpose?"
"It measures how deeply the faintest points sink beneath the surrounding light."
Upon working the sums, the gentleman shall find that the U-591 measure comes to -0.020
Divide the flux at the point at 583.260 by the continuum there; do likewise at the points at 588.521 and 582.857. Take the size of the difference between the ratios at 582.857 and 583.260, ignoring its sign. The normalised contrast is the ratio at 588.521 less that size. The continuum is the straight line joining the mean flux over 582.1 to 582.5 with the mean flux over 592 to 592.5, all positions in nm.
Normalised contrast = 0.83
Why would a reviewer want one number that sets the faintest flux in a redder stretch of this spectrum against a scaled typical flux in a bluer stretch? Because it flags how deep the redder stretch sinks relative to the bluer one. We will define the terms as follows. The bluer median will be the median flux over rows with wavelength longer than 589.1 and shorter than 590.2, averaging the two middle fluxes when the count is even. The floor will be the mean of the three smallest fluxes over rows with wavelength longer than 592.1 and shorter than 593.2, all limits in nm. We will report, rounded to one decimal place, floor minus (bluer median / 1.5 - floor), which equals 6.9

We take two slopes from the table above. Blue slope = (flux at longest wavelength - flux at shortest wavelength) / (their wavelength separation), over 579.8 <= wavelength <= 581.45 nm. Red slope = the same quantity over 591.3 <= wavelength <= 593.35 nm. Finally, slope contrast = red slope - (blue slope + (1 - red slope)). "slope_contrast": -1.0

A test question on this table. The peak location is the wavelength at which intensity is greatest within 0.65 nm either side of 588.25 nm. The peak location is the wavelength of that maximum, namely 587.709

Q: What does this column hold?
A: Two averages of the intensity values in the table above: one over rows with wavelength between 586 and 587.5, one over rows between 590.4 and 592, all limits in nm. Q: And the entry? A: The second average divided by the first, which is 1.01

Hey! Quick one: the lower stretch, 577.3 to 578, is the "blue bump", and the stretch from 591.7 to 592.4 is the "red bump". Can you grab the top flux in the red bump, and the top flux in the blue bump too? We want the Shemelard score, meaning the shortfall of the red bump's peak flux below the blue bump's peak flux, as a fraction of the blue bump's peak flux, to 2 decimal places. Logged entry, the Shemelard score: 0.16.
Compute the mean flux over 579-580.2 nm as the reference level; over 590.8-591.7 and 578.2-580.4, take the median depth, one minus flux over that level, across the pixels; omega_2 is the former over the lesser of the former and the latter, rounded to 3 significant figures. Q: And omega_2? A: 1.00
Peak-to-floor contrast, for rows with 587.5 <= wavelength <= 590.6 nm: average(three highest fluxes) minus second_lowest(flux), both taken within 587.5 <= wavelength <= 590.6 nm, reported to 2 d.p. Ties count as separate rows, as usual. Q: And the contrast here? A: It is 1.45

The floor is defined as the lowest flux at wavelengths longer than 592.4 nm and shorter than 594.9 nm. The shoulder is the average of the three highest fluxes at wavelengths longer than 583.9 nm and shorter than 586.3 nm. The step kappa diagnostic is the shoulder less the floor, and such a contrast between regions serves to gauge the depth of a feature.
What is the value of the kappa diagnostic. 2.5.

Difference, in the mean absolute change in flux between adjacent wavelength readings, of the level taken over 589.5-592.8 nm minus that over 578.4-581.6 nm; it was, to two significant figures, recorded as -0.49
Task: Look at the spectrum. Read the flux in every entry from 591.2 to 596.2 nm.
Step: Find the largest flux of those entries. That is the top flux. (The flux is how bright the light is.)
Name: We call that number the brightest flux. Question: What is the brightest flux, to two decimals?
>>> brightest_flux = 7.86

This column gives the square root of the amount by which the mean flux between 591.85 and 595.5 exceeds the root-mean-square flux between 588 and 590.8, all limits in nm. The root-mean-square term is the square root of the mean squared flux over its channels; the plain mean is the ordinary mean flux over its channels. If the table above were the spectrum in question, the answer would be 1.0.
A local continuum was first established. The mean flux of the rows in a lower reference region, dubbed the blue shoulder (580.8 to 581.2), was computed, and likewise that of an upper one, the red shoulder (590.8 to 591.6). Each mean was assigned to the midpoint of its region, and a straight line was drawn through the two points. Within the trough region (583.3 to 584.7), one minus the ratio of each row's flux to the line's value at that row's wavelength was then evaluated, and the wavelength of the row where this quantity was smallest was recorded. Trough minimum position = 584.604 nm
